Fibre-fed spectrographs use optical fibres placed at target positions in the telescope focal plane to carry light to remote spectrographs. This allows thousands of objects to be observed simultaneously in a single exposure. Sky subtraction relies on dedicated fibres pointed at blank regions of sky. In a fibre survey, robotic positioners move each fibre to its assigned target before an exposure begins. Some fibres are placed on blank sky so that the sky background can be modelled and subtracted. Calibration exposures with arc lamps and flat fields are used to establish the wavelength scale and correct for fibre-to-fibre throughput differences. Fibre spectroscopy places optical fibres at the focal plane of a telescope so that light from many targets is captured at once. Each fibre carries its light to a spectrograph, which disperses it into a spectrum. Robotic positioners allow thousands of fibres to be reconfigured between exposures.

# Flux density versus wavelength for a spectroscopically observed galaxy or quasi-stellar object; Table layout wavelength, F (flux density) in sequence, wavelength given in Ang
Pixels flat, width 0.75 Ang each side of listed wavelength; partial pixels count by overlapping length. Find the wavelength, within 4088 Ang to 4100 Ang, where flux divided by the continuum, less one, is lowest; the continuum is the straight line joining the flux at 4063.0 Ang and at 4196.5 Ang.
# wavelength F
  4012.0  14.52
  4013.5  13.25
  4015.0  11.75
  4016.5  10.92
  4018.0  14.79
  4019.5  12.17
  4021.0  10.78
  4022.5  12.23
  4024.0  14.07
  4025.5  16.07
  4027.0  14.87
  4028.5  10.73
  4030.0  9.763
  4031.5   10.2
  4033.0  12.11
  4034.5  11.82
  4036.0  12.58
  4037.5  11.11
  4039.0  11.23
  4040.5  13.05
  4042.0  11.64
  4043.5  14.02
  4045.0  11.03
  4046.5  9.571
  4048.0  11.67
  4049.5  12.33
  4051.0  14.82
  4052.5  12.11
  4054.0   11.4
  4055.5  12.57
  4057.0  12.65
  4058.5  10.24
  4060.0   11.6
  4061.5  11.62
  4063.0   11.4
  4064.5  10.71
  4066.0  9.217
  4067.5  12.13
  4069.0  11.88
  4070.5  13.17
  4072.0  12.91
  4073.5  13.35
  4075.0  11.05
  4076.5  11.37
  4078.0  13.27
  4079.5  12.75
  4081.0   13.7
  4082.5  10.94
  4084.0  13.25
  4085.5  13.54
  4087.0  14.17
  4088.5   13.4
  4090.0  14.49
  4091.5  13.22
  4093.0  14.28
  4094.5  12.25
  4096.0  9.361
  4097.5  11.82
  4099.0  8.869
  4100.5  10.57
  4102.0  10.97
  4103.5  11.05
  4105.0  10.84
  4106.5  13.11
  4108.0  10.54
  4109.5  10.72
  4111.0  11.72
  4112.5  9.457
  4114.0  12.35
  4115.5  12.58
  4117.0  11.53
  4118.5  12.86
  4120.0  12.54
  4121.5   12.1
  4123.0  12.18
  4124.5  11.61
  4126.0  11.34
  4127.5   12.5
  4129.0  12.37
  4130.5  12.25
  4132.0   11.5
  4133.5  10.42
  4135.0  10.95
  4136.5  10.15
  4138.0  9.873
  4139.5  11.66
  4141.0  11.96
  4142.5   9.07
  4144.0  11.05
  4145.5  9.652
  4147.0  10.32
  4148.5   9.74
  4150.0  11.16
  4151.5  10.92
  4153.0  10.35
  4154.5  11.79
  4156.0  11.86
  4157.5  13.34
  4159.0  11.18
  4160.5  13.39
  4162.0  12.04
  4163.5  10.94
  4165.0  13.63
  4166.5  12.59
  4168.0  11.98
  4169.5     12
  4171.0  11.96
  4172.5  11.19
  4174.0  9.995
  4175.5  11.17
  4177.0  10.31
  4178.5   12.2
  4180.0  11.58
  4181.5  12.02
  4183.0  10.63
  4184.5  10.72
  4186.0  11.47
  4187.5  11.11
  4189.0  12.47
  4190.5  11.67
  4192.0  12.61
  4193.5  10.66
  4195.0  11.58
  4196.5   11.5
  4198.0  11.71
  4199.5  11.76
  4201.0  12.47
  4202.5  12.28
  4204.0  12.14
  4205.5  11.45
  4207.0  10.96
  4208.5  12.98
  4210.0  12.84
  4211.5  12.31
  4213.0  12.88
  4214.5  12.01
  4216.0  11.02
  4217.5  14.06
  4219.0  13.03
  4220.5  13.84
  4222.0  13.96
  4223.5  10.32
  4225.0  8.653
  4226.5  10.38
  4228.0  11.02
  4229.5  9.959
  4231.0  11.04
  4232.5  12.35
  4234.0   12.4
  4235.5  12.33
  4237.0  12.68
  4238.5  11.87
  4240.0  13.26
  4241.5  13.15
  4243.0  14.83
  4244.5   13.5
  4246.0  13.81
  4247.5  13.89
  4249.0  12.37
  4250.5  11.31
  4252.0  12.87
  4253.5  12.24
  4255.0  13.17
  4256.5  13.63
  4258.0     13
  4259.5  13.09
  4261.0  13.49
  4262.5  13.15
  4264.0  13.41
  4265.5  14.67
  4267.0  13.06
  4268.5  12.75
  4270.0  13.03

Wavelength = 4099.0 Ang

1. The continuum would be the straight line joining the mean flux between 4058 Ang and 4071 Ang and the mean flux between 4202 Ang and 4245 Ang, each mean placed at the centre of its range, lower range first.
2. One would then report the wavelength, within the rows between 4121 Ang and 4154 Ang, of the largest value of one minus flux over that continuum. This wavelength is 4142.5 Ang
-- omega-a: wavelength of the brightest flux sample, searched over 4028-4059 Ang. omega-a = 4051.0 Ang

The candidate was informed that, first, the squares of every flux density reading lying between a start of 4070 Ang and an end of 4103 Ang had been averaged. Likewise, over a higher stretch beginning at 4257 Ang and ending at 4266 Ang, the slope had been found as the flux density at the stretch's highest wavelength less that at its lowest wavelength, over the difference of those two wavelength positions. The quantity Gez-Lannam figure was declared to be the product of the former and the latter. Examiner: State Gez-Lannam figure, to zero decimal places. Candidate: 35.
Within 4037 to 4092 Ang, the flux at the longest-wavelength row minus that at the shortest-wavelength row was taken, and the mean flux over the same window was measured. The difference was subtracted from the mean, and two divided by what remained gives 0.198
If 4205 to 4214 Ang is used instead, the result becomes 0.185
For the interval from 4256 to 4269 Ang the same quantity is 0.140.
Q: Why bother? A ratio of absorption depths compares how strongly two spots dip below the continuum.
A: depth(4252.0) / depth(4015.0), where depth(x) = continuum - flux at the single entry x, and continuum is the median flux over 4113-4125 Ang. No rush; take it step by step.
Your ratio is -1.2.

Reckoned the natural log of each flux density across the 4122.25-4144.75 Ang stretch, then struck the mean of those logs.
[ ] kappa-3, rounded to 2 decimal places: 2.42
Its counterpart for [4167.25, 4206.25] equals 2.45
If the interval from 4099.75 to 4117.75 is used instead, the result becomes 2.42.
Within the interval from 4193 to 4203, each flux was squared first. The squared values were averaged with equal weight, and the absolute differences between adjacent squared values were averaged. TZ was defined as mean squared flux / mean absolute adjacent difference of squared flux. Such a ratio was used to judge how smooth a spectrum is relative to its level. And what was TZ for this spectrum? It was 16.4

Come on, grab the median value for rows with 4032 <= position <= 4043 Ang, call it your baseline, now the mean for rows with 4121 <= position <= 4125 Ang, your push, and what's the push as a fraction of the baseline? 1.01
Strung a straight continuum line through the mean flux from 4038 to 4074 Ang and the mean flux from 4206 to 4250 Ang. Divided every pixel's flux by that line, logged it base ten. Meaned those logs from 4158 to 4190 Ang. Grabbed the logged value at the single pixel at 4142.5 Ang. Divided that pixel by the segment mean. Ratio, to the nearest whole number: 6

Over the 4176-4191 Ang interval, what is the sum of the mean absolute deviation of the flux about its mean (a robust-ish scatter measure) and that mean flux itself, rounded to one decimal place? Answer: 12.0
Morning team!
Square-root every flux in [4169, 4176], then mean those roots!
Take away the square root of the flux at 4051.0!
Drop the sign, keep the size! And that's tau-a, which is 0.50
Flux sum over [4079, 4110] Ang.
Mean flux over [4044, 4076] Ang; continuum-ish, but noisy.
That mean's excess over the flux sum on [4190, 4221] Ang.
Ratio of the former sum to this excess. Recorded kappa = -1.04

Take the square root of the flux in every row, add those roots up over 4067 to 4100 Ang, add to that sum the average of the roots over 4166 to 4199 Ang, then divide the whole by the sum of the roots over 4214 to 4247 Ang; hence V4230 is 1.05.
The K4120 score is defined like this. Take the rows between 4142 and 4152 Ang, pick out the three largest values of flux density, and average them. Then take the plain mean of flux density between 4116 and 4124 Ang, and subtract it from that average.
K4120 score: -1.2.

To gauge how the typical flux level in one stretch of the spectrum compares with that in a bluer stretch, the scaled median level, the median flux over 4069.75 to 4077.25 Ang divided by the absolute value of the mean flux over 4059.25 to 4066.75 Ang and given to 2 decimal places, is 1.18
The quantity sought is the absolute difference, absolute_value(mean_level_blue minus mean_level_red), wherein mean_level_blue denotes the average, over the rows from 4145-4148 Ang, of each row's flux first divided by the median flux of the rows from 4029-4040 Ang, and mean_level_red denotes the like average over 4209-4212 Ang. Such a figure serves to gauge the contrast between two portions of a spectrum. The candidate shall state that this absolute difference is 0.23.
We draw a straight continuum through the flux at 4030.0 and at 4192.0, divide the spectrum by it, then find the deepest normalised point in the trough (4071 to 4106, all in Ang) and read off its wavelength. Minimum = 4099.0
